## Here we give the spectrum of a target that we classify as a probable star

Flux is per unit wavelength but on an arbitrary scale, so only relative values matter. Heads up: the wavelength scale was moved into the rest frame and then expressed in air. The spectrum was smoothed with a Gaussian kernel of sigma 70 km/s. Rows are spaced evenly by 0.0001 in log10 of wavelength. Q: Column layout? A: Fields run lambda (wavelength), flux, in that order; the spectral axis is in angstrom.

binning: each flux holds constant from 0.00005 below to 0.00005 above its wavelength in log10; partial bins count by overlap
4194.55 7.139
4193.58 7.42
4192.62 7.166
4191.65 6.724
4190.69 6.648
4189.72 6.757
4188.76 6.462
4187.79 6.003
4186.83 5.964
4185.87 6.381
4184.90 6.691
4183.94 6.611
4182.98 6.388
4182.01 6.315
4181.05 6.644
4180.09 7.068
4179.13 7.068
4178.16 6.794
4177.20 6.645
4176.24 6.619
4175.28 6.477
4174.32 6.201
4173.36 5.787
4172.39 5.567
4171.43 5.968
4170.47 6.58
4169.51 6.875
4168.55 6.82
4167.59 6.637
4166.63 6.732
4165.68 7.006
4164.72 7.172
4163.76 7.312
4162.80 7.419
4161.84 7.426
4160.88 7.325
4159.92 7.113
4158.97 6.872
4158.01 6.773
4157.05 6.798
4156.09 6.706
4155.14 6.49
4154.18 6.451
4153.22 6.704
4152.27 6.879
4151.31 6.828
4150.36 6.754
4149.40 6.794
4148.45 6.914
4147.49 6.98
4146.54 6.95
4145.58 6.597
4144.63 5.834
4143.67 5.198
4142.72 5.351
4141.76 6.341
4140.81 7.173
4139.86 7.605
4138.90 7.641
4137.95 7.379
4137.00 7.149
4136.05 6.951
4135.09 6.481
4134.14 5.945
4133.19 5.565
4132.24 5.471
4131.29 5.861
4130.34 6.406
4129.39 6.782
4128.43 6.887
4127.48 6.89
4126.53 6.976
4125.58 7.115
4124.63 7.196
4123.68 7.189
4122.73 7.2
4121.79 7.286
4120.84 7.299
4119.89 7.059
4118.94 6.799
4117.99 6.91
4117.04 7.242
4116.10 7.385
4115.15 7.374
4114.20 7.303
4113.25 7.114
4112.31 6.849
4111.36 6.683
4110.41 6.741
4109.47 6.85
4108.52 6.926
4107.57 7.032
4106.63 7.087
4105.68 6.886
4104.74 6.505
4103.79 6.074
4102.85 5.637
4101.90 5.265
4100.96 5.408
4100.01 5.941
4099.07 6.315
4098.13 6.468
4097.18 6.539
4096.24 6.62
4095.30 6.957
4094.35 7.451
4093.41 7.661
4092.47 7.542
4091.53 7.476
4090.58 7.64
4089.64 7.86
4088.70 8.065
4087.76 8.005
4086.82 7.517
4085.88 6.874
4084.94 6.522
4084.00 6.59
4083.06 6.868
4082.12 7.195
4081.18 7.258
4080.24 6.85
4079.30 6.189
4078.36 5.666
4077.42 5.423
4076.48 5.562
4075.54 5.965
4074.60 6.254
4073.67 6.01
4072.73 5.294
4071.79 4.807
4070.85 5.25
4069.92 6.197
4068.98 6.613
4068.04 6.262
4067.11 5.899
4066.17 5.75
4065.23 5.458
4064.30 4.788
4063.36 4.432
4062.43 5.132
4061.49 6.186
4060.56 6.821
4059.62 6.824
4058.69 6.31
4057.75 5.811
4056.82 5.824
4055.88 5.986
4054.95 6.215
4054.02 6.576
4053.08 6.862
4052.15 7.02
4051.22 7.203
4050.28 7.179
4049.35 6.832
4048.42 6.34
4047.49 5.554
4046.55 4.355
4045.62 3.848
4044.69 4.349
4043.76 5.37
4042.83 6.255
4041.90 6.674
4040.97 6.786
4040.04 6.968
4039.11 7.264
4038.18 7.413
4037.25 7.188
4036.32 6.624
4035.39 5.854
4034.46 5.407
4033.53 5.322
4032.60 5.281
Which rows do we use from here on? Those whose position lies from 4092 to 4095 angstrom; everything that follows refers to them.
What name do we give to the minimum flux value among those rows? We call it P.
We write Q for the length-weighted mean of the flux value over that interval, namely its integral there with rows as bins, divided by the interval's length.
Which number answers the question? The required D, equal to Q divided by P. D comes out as 1.01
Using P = 7.451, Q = 7.5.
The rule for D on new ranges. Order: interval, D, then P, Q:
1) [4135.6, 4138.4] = 1.03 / 6.951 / 7.2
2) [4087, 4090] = 1.01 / 7.86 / 7.9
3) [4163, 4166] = 1.03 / 7.006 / 7.2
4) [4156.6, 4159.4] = 1.00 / 6.773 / 6.8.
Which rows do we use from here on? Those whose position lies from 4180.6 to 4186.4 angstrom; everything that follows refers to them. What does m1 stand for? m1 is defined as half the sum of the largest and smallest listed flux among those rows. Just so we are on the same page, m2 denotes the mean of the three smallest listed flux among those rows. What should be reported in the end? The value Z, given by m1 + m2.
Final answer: 12.9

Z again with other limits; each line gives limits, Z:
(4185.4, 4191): 12.5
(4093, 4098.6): 13.6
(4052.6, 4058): 12.2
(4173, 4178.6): 12.4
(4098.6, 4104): 11.2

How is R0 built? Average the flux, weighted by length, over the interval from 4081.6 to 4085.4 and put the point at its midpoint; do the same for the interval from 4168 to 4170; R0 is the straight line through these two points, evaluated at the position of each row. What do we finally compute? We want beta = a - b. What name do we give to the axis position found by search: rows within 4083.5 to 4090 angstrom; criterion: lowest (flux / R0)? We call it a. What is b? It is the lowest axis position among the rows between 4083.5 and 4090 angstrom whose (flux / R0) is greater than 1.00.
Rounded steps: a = 4084.94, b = 4085.88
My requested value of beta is -0.9 angstrom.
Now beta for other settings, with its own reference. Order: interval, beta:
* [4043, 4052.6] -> -3.7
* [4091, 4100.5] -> 8.5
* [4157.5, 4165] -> -1.0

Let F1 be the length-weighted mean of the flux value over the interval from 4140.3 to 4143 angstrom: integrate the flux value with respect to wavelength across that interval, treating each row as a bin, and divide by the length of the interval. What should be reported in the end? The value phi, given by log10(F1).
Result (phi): 0.80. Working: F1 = 6.38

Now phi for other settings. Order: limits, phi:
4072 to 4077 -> 0.76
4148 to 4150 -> 0.84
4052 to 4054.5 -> 0.83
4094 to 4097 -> 0.84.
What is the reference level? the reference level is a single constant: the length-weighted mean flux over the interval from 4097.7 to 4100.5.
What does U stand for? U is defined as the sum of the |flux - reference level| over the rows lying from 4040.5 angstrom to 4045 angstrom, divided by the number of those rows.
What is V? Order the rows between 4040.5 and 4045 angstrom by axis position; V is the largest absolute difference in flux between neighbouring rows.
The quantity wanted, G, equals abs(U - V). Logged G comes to 0.27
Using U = 0.75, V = 1.0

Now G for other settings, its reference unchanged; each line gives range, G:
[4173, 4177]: 0.14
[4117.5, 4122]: 0.57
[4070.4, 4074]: 0.18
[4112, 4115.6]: 0.66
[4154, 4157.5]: 0.16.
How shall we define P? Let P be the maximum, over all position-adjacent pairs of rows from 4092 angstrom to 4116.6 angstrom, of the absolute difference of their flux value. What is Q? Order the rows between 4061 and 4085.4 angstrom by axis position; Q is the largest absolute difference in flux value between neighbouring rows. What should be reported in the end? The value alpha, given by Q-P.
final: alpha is 0.52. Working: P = 0.53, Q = 1.1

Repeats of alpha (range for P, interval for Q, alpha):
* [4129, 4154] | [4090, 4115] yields -0.46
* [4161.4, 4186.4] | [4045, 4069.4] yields 0.59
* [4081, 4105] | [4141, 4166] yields 0.35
